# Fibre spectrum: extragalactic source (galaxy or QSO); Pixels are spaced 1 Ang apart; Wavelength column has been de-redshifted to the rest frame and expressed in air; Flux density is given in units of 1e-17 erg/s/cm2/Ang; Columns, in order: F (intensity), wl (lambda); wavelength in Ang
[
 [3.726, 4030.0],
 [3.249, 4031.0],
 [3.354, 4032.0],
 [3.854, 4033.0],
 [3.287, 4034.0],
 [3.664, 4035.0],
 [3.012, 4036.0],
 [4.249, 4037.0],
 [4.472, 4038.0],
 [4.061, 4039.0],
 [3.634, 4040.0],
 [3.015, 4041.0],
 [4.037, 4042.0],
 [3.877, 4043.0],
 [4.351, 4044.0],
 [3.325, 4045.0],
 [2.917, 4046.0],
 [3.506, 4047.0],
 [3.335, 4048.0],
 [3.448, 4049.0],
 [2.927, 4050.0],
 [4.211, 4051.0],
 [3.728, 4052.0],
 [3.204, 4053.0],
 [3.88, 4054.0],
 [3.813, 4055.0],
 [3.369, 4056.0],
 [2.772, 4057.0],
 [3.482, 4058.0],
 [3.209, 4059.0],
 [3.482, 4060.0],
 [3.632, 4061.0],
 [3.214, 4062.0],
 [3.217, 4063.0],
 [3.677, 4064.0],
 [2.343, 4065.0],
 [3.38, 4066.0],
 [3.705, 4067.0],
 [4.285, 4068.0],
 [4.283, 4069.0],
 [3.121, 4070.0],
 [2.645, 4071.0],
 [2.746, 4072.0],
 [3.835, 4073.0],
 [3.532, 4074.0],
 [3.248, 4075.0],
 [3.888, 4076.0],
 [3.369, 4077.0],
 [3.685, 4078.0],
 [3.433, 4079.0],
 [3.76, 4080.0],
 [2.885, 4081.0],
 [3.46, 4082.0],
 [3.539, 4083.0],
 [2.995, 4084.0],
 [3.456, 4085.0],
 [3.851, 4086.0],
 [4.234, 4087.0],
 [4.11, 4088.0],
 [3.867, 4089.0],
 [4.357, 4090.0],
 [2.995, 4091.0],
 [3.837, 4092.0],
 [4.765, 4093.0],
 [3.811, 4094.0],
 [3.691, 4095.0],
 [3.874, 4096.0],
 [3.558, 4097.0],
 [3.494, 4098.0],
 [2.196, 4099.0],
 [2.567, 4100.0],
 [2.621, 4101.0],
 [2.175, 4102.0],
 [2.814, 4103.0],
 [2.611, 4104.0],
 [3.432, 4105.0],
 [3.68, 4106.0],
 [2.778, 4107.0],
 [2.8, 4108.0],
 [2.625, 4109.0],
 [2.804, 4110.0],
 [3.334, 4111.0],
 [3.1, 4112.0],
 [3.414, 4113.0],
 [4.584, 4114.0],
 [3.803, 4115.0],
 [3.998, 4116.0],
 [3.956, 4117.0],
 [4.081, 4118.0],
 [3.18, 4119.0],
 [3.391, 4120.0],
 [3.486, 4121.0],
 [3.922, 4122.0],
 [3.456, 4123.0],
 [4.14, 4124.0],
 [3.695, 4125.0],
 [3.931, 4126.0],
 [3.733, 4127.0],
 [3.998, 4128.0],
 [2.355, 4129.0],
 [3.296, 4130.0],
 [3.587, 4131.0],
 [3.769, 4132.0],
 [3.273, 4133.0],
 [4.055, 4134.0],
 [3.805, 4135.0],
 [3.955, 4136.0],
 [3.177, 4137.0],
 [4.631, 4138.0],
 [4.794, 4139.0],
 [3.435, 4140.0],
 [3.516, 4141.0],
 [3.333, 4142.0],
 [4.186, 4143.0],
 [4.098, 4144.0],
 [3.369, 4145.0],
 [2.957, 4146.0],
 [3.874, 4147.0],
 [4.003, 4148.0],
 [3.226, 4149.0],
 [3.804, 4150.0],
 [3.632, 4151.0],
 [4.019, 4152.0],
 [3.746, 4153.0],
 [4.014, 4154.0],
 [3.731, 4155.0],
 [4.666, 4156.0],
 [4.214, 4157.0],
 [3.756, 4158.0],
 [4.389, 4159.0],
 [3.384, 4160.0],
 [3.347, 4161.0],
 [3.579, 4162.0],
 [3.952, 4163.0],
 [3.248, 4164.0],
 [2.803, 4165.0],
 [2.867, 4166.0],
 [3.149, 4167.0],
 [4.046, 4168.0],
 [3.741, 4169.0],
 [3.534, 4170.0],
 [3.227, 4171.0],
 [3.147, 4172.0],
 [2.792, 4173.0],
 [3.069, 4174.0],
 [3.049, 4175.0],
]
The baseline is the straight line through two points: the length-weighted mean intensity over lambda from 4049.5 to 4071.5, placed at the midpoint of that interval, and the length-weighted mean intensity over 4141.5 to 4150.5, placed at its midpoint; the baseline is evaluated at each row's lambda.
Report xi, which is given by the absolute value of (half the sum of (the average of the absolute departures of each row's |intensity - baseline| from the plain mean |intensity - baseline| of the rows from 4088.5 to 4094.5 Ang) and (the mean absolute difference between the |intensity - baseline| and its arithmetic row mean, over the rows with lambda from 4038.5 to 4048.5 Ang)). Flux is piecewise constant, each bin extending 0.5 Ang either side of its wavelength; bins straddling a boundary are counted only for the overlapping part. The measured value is 0.269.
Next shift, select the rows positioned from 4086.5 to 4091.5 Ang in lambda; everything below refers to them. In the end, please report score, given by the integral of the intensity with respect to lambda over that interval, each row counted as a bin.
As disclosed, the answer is 19.6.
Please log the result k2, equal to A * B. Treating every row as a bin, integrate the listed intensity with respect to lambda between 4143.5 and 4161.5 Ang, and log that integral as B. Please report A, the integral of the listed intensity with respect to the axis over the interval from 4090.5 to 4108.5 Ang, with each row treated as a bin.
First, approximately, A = 57.7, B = 68.2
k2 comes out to 3937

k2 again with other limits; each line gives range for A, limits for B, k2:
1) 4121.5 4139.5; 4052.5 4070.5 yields 4194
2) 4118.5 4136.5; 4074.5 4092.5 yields 4225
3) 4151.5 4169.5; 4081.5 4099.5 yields 4405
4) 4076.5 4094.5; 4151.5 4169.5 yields 4426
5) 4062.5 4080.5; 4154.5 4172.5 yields 4026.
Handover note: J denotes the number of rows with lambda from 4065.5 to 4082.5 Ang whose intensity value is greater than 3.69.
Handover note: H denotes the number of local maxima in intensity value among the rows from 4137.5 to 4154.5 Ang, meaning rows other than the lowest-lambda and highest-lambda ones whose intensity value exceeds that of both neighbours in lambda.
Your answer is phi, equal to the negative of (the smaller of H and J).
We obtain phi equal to -6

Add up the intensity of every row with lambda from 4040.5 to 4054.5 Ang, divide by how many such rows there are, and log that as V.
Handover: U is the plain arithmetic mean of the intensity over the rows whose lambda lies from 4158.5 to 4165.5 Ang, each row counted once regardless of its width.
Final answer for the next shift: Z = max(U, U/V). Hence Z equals 3.53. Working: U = 3.53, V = 3.55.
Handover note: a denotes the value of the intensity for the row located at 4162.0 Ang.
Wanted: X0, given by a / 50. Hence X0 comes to 0.072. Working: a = 3.579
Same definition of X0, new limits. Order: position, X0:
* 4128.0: 0.080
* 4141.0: 0.070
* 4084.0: 0.060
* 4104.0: 0.052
